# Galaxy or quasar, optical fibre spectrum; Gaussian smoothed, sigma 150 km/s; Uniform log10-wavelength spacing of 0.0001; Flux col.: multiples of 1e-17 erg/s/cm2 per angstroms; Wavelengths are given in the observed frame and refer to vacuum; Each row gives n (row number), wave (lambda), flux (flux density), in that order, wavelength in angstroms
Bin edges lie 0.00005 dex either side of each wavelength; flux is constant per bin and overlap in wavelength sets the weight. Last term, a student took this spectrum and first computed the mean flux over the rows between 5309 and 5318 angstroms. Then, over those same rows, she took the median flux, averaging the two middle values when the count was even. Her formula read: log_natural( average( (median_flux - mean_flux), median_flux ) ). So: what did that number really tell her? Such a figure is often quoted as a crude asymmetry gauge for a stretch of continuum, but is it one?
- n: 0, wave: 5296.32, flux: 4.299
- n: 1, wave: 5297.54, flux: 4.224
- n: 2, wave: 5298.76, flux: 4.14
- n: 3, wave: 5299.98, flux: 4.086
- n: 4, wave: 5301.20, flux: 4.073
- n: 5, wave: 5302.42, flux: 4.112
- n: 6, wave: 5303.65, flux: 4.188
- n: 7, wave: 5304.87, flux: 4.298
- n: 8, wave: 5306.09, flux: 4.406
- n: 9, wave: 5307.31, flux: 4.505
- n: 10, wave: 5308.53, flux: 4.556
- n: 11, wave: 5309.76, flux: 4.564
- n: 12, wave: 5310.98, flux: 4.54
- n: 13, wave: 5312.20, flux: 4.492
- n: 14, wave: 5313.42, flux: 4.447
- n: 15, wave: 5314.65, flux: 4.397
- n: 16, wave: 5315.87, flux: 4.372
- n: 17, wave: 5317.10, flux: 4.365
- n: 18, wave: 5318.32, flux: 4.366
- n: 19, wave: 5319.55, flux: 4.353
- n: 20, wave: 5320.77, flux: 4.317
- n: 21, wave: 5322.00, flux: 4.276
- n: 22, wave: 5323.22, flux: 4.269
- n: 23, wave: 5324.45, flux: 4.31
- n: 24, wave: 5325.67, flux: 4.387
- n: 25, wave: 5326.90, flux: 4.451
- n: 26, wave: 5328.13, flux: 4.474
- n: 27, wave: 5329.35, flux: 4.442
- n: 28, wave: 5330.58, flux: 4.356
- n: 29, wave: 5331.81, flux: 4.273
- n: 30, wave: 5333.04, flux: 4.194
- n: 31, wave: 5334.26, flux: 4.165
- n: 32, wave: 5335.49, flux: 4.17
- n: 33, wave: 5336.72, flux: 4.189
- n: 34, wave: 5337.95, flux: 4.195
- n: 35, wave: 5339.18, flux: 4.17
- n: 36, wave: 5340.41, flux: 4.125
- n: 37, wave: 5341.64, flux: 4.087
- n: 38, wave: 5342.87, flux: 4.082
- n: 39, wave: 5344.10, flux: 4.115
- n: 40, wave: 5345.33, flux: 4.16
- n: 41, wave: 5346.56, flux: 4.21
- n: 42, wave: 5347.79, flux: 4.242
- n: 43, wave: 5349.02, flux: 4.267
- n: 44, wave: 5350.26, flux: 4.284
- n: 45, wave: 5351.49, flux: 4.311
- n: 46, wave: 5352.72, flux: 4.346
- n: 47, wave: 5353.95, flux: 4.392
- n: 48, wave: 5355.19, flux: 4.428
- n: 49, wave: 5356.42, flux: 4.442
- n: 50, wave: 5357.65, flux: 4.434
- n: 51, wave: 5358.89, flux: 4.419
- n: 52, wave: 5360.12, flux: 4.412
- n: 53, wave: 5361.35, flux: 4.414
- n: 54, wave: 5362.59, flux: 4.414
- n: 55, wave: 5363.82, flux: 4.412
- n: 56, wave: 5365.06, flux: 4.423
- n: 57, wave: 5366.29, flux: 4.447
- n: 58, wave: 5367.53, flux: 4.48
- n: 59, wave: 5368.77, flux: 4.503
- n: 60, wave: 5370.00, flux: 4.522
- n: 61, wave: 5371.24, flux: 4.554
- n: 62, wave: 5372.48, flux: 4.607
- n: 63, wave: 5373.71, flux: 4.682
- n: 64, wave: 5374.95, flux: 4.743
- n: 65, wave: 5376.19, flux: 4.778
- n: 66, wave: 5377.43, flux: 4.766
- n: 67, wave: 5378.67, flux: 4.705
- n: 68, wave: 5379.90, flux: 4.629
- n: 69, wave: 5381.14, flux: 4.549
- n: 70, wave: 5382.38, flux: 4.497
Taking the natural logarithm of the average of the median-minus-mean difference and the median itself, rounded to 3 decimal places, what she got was 0.798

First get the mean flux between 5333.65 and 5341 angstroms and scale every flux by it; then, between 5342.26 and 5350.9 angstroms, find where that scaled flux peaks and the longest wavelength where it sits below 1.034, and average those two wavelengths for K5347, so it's 5350.3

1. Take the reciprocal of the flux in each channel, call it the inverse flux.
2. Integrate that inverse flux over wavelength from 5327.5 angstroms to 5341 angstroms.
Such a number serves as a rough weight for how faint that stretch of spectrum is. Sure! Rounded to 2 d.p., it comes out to 3.18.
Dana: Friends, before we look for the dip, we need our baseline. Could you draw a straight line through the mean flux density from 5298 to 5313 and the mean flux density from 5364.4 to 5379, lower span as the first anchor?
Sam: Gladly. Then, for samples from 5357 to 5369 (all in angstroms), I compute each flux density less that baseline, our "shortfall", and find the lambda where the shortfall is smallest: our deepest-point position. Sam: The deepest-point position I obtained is 5363.82 angstroms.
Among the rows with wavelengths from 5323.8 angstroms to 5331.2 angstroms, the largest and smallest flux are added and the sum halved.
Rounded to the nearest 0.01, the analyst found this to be 4.39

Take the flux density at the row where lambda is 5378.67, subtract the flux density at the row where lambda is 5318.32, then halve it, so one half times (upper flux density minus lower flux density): 0.17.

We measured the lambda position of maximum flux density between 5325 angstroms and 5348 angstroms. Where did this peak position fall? 5328.13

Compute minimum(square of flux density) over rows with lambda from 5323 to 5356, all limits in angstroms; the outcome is 16.7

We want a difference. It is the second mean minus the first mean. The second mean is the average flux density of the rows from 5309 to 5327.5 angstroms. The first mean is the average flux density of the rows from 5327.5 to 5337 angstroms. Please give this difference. 0.11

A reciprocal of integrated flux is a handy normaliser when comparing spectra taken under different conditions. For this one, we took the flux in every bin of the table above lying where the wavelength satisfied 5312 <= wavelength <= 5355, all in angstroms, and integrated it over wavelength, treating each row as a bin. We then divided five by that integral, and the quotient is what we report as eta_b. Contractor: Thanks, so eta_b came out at 0.027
